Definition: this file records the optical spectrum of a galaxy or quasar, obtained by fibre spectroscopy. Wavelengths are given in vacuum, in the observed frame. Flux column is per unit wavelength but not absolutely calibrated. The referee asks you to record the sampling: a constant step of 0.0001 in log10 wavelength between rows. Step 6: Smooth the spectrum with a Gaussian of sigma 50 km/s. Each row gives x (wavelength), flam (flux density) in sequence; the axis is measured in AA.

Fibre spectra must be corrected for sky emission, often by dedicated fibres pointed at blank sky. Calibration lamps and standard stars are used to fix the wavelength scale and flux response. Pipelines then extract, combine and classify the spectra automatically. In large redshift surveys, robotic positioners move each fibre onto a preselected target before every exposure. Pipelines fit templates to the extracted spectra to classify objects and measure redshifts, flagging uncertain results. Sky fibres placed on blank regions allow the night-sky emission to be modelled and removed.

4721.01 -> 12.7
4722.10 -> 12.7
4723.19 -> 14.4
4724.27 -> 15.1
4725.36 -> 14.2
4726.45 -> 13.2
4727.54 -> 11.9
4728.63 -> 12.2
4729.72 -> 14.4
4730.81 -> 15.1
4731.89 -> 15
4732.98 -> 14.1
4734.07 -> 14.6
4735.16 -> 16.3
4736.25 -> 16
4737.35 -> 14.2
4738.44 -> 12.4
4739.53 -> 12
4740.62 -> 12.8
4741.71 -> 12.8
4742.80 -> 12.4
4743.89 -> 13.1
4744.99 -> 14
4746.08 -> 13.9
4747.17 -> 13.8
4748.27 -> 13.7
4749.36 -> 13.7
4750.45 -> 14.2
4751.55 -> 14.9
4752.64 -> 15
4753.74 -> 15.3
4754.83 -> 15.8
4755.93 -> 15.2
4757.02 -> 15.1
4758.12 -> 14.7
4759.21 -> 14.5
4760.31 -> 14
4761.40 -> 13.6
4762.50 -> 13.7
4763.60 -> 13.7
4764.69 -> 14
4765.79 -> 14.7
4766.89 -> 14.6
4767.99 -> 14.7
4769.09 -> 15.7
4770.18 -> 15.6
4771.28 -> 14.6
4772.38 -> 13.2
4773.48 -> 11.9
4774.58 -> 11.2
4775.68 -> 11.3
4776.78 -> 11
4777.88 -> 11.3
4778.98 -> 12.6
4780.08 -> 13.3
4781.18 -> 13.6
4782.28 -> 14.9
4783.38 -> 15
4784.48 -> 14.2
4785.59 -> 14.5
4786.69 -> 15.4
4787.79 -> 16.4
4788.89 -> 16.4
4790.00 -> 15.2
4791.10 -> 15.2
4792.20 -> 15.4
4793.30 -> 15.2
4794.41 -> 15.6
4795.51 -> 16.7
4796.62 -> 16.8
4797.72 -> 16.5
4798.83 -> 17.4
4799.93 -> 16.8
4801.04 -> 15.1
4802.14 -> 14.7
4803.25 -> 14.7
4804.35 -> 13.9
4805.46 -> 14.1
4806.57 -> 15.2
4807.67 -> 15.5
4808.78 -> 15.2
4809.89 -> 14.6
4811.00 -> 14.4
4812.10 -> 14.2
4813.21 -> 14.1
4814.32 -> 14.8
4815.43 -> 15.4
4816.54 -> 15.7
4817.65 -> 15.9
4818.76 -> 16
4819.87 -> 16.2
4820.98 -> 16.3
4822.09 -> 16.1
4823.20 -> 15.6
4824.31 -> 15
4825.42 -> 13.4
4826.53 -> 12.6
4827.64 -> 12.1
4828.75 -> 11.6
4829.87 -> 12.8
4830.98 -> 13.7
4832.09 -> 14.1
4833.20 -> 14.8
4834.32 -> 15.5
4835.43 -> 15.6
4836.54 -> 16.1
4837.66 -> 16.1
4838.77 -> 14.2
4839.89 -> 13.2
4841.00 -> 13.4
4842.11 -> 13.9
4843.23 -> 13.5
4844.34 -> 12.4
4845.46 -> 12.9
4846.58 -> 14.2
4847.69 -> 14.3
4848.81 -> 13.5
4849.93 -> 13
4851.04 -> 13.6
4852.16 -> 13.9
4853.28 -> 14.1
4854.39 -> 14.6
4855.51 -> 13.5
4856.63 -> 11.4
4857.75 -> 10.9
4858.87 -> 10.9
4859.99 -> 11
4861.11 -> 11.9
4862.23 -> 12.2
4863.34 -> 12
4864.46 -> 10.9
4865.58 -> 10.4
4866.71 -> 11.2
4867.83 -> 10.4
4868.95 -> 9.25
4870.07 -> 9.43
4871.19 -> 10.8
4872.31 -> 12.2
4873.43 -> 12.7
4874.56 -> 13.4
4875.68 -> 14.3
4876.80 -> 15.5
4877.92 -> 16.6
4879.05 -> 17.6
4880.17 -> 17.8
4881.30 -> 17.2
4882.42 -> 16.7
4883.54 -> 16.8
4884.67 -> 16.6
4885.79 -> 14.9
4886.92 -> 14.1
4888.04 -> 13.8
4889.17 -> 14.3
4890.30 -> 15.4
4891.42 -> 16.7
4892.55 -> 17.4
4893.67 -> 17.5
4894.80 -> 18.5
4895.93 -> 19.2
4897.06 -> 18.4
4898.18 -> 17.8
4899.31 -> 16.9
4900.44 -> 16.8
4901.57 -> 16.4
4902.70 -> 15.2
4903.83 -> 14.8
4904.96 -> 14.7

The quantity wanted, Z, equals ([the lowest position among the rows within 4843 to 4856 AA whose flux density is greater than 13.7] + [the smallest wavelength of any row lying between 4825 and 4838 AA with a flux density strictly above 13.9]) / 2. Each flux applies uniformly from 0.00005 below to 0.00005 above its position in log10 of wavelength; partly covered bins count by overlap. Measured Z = 4839.3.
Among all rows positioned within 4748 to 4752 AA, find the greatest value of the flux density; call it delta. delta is 14.9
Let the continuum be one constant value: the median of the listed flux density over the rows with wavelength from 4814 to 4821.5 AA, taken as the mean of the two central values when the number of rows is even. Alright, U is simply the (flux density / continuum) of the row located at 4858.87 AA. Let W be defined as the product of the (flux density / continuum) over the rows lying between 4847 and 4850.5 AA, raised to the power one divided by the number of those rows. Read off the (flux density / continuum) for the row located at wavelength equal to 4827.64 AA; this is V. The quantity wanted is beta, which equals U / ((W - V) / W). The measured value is 6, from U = 0.69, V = 0.76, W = 0.855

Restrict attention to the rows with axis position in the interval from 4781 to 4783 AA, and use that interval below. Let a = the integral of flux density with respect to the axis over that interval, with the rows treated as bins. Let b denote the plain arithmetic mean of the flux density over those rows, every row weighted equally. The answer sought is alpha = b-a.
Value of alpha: -15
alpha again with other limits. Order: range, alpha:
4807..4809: -15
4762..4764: -14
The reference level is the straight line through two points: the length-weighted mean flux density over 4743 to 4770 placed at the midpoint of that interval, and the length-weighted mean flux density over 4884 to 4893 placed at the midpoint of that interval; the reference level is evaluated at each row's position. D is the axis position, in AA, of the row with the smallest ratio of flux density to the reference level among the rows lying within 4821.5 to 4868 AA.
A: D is 4867.83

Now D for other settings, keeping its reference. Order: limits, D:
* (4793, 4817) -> 4804.35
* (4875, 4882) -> 4875.68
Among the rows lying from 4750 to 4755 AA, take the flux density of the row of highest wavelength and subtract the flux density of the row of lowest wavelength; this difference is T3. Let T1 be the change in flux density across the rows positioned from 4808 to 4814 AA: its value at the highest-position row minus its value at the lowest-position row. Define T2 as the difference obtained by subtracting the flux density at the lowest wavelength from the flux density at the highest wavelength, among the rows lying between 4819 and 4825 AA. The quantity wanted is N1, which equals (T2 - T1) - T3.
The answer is -2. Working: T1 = -1.1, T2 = -1.2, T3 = 1.6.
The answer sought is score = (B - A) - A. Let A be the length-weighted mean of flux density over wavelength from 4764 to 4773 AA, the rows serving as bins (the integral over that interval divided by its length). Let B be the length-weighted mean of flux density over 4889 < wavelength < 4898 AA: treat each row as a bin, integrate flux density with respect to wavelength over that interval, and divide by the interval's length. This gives -11.9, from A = 14.6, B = 17.3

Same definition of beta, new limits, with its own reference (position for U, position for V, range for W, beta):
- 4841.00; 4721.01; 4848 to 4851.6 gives 17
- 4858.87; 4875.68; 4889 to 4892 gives 9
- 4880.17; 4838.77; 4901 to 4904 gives 14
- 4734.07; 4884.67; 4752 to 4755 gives -11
